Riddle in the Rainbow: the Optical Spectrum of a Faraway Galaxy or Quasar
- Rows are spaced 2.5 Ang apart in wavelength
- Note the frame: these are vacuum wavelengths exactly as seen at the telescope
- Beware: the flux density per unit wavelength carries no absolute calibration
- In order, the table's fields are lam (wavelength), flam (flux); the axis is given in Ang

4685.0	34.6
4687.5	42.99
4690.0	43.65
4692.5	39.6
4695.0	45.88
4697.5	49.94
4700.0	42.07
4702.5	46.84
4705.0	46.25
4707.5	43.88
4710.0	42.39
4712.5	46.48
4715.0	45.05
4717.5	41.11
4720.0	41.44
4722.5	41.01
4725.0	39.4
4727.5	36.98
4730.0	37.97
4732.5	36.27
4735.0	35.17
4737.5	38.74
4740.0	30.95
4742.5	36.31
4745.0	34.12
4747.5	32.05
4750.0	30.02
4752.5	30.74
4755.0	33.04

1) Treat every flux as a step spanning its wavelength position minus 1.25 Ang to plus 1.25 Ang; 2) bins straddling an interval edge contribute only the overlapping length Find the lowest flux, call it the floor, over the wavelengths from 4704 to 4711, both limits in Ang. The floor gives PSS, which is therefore 42.39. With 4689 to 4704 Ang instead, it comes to 39.6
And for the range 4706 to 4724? 41.01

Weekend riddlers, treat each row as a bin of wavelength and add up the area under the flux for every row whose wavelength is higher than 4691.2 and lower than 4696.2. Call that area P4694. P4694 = 214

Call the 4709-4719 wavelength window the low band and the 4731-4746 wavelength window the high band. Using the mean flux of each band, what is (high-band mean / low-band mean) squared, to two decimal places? 0.65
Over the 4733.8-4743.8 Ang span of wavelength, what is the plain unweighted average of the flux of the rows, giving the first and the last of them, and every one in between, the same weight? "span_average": 35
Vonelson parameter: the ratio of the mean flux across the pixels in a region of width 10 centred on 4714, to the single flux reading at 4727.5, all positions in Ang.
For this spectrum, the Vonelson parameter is 1.18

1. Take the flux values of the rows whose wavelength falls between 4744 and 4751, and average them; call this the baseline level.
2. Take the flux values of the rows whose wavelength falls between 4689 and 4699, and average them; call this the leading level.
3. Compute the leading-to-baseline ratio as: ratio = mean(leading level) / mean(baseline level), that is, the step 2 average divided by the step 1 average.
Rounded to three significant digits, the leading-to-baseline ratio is 1.40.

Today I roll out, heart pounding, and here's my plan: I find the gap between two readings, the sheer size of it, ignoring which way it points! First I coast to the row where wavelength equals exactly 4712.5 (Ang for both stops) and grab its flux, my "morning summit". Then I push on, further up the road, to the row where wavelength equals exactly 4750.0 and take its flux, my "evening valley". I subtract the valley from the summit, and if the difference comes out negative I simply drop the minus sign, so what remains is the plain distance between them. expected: 16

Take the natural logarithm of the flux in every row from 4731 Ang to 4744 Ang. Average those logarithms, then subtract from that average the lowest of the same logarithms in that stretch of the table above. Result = 0.13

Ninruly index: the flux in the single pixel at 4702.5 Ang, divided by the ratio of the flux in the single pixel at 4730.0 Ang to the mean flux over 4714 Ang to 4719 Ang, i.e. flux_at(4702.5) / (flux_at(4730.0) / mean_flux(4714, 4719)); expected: 53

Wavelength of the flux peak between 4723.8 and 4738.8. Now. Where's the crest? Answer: 4725.0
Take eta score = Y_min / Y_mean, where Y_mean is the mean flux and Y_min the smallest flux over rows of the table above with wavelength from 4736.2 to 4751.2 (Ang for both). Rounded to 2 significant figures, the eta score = 0.89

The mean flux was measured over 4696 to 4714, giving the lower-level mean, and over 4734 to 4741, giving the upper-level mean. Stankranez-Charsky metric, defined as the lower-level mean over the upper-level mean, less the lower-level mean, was -44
